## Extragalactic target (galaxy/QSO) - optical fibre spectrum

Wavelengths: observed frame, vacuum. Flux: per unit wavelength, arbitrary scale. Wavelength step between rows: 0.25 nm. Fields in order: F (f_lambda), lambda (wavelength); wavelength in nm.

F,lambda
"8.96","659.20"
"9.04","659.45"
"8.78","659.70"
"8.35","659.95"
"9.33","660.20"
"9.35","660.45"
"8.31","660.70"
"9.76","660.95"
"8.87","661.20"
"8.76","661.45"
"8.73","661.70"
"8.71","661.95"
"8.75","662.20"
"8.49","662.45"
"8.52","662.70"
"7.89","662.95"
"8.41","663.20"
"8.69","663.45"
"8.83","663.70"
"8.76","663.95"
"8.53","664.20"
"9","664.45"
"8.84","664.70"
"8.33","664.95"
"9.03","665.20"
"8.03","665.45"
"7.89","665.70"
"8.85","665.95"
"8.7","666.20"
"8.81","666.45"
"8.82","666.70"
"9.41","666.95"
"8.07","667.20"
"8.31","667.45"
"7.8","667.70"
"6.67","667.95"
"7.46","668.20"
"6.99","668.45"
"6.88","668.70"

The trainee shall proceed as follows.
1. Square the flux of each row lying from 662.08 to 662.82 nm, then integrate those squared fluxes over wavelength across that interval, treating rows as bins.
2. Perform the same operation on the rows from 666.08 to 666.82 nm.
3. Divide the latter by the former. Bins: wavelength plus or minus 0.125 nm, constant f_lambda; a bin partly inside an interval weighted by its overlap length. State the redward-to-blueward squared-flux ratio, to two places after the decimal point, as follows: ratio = 1.04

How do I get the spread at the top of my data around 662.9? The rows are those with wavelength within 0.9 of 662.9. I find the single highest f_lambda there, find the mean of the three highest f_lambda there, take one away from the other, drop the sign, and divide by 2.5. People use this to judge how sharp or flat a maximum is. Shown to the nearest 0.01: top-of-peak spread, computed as 0.03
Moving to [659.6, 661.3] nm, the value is 0.11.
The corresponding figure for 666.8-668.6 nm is 0.33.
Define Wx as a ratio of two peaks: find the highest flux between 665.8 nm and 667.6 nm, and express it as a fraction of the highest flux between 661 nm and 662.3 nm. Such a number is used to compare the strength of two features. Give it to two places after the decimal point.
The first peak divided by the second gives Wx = 1.06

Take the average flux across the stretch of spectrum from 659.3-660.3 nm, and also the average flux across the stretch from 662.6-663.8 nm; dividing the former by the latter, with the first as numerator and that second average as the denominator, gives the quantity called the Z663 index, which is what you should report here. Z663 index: 1.05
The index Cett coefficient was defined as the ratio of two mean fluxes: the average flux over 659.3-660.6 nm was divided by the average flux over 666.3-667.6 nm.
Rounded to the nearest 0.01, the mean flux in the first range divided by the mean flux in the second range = 1.03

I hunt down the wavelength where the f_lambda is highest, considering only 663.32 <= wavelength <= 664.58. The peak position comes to 664.45 nm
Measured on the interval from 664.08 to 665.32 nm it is 665.20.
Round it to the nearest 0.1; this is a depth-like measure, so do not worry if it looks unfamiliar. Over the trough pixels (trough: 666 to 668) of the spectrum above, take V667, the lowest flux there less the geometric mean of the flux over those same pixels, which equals -1.6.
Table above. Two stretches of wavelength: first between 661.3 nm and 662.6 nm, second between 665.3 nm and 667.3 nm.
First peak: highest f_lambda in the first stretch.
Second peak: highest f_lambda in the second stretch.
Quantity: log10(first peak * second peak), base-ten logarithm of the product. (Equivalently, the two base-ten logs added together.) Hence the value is 1.916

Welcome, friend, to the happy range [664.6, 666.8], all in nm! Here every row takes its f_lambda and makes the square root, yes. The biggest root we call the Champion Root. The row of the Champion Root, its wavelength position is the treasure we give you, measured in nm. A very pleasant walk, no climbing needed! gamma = 665.20 nm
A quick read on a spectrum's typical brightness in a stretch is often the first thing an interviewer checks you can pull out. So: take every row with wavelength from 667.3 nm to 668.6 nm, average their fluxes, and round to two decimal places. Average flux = 7.45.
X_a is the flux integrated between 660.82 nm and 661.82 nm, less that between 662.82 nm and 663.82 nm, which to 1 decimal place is 0.6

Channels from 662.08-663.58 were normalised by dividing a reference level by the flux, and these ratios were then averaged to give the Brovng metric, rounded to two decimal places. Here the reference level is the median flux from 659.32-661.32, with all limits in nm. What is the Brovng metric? 1.06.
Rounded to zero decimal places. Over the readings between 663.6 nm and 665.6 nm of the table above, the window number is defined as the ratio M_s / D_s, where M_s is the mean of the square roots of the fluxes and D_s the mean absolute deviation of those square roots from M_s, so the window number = 62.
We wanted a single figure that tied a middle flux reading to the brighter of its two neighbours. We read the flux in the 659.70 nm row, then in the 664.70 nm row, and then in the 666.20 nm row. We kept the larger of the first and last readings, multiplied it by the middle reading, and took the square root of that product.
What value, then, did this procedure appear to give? 8.81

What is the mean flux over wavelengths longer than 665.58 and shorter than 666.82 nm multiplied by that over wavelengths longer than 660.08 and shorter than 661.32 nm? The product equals 78.6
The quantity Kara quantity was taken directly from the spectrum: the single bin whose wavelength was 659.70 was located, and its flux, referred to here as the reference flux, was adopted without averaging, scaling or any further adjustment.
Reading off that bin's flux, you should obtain 8.78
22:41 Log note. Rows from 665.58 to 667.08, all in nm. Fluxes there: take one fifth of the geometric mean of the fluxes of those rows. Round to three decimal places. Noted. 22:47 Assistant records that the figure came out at 1.747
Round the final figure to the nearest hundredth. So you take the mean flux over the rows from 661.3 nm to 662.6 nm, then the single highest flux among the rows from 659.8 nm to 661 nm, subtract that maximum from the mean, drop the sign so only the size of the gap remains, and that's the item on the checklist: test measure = 1.07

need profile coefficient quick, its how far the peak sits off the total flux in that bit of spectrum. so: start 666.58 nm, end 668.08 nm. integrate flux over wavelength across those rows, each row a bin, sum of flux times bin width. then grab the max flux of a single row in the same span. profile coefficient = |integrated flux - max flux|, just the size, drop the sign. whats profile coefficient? 2.9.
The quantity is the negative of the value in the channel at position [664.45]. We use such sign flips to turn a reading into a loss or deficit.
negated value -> -9.0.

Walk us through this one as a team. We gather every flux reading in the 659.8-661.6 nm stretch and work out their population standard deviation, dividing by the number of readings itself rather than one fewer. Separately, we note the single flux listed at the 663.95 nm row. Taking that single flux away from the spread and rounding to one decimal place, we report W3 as -8.3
